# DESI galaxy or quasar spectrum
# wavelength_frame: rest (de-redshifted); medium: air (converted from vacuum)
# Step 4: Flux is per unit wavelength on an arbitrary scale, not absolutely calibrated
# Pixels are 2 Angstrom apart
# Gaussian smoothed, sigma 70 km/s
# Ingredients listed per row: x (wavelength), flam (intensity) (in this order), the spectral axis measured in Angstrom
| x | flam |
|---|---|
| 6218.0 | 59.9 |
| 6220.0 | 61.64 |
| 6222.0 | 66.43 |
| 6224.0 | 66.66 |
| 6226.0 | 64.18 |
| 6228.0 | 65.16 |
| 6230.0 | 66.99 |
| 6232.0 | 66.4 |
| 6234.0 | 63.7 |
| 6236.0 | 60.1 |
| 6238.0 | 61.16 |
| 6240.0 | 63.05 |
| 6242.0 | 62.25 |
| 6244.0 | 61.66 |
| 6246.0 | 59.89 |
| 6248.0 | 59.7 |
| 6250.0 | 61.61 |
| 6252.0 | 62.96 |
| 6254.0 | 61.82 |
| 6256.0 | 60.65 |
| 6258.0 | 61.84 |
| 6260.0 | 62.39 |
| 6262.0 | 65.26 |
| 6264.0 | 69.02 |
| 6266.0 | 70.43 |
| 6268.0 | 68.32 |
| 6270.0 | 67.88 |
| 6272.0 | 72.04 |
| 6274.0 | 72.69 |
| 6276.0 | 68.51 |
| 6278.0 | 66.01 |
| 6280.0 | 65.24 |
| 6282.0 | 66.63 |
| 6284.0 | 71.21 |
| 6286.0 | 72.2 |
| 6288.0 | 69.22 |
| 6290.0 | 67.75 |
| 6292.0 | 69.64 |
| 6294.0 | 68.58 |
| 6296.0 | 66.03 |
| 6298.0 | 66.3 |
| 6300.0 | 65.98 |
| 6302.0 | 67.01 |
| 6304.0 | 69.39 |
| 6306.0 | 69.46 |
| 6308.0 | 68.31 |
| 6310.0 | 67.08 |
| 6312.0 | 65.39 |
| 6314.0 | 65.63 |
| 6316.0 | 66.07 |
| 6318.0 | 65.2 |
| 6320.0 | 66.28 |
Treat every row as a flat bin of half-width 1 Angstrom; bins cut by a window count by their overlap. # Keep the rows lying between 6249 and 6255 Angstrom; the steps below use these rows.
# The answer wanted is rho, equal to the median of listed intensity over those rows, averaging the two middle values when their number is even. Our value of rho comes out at 62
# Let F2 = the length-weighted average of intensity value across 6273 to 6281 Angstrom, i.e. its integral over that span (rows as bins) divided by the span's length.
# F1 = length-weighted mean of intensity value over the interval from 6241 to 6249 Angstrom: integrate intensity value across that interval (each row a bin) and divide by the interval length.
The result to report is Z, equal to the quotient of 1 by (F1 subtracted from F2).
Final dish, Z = 0.1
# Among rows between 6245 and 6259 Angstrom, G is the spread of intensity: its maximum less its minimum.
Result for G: 3.3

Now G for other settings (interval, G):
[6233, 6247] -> 3.8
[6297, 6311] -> 3.5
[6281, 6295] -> 5.6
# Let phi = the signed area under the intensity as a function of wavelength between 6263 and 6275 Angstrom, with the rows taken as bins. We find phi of 841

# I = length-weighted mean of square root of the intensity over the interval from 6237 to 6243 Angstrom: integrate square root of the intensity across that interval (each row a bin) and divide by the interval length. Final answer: 7.88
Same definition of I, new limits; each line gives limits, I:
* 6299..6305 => 8.21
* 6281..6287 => 8.37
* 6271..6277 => 8.43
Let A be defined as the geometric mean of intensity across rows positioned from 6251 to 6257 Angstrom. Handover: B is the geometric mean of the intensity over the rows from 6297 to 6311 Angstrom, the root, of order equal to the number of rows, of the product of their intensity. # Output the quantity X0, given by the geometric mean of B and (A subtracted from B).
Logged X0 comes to 19.9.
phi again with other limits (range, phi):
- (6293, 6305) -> 807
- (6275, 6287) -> 820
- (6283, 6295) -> 837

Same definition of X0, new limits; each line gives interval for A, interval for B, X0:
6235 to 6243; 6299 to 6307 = 20.7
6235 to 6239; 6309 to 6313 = 19.3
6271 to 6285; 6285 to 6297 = 1.5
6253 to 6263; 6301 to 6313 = 19.1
